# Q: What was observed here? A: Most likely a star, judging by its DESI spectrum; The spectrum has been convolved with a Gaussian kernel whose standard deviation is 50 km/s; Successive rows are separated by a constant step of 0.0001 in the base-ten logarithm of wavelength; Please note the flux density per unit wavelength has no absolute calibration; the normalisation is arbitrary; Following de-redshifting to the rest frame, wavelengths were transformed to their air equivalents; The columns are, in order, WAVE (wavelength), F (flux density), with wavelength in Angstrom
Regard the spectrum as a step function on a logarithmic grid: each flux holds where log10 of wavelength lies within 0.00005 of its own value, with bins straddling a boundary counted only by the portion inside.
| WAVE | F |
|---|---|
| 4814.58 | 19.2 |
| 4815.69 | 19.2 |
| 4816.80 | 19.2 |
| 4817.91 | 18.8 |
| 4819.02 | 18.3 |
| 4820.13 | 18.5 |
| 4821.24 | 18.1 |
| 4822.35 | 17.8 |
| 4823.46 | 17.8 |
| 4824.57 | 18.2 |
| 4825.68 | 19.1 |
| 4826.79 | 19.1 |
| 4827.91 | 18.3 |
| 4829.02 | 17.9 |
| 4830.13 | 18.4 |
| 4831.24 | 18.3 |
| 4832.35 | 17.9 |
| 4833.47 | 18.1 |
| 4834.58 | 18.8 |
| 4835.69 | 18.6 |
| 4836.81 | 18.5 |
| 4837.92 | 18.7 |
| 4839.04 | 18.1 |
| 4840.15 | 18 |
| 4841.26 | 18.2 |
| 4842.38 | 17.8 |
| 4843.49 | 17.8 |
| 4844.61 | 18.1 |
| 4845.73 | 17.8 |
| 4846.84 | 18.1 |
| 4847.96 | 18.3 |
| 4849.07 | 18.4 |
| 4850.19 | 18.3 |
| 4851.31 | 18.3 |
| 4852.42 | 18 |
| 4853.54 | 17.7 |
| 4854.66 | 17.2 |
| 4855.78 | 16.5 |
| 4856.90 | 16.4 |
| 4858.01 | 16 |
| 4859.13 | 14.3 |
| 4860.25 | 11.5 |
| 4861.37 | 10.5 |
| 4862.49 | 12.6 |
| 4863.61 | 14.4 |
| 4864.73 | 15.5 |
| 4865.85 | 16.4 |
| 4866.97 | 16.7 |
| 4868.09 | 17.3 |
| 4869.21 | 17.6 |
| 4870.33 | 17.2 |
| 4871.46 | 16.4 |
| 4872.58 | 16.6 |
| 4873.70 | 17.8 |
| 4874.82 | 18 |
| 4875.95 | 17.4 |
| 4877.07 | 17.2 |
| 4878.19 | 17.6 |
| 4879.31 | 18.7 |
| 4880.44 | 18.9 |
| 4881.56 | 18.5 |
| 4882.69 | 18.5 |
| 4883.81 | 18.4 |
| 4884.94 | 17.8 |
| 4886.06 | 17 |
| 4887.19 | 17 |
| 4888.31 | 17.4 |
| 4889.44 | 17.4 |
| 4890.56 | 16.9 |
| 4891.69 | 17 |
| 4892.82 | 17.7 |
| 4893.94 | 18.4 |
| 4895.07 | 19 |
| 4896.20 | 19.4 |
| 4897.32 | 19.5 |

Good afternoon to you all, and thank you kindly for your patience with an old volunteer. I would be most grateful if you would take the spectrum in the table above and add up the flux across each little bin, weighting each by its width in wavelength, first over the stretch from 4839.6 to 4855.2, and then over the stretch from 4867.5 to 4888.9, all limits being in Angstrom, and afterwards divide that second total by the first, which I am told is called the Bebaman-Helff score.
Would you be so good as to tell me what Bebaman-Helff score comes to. 1.3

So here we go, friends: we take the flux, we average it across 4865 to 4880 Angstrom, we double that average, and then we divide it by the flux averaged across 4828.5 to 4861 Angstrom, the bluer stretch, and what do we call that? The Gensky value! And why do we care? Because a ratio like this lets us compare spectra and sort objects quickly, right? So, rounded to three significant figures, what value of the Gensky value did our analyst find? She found 1.97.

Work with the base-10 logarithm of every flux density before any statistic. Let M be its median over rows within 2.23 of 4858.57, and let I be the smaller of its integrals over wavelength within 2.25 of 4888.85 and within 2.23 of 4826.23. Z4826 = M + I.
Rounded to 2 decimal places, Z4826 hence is 6.74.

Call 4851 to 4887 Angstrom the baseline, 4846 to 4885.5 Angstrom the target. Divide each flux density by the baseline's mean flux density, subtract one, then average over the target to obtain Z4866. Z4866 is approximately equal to 0.011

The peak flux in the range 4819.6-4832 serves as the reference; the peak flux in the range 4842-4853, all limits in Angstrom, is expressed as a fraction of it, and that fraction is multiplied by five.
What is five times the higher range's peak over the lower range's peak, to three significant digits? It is 4.82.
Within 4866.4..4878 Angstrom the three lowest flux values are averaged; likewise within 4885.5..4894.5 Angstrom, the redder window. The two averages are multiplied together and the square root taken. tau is 16.8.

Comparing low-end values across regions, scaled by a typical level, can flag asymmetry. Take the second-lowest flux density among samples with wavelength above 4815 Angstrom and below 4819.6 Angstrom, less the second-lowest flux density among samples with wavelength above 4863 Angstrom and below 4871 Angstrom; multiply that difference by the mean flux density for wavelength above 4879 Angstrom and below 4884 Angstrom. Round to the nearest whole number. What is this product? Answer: 61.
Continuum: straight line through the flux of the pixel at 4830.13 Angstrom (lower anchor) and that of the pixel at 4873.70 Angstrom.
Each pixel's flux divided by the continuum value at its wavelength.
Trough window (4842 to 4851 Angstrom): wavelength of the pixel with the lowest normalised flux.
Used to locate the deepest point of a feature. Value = 4842.38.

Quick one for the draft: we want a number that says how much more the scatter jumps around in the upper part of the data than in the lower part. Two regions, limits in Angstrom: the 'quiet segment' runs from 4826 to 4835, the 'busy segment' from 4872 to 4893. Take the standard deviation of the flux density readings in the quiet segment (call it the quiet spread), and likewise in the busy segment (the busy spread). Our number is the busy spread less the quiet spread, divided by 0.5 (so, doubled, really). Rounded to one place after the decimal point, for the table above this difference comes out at 0.5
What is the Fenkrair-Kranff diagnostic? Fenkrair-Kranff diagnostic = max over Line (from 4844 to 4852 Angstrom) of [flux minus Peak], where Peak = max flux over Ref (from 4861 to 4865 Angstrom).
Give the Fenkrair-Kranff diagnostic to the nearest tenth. 2.9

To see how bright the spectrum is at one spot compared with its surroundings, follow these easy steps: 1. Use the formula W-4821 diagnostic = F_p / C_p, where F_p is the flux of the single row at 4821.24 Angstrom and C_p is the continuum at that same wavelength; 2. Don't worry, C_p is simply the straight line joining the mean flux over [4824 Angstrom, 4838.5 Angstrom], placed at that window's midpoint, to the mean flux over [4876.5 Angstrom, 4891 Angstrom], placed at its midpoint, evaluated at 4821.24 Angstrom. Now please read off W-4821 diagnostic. 0.97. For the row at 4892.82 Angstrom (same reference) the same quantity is 1.00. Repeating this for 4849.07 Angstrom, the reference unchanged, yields 1.01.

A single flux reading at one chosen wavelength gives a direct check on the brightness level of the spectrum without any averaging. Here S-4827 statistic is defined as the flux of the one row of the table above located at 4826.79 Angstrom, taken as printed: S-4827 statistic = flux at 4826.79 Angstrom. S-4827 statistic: 19.1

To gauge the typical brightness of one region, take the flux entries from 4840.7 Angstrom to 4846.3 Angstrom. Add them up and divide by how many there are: 17.9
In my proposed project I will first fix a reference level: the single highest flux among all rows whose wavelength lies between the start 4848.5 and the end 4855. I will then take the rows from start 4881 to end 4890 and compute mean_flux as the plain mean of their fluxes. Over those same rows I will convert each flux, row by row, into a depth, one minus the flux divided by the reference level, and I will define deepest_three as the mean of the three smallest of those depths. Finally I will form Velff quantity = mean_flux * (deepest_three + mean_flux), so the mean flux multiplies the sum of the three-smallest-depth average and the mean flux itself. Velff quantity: 315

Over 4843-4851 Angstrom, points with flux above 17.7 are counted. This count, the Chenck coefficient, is 7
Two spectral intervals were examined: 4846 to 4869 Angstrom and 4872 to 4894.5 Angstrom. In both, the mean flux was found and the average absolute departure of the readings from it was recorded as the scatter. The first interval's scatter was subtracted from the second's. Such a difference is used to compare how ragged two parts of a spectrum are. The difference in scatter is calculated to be -1.2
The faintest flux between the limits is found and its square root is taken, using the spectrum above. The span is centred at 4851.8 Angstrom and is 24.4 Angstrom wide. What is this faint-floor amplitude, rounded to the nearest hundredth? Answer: 3.24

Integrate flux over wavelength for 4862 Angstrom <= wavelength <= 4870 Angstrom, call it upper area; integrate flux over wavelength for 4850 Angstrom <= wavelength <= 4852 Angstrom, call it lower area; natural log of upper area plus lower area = 5.10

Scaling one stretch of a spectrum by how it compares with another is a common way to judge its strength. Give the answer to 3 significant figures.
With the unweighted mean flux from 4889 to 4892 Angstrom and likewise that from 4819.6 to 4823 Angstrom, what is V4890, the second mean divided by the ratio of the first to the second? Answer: 19.2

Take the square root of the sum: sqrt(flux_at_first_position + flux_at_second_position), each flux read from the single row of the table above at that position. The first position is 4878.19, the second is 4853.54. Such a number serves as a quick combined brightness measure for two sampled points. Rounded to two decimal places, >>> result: 5.94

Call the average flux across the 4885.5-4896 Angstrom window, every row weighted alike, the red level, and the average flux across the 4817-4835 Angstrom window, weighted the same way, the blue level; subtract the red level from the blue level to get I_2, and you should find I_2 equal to 0.8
